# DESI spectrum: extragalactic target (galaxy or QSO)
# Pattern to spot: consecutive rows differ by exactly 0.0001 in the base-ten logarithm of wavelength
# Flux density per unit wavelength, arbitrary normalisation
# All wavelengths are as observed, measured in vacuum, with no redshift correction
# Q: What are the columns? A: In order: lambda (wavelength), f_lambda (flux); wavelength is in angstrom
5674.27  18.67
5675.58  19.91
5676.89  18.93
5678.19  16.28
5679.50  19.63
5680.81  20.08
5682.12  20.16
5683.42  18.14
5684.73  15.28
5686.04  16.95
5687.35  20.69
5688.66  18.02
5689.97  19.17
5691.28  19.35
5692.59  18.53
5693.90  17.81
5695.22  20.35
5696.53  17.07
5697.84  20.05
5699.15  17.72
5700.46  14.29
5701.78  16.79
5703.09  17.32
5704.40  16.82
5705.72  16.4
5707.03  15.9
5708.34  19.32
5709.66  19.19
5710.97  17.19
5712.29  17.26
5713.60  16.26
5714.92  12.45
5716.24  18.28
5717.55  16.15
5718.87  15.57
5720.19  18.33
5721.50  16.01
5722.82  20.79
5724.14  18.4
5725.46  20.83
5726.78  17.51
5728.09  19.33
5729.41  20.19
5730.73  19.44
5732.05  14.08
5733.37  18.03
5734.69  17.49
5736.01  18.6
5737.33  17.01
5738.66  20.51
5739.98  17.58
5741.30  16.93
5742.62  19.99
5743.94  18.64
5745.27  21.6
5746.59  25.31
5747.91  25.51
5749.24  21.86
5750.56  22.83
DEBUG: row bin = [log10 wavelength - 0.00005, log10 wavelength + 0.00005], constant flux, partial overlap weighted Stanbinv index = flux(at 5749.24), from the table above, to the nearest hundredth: 21.86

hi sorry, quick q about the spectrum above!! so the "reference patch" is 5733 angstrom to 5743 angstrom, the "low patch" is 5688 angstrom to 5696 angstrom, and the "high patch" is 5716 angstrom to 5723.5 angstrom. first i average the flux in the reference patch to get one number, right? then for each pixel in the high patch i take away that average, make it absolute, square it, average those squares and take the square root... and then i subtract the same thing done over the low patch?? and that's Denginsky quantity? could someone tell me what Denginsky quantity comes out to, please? 0.9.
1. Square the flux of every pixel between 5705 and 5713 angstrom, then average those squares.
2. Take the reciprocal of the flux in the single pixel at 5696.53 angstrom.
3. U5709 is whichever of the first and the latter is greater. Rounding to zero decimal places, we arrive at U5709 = 309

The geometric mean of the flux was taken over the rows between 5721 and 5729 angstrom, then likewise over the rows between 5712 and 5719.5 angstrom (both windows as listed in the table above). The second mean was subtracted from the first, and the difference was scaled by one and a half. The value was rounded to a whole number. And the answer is 4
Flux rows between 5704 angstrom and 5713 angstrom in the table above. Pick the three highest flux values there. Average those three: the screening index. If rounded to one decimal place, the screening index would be 18.6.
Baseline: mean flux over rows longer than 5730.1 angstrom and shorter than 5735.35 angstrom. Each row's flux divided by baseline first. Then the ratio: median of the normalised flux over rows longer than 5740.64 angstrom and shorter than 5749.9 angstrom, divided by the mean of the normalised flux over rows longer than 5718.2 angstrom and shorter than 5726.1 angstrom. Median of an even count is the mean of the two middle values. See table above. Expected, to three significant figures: 1.18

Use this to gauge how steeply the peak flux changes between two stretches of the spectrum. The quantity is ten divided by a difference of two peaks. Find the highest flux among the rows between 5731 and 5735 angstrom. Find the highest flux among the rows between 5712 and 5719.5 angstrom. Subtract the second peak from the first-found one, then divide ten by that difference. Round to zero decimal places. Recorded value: -40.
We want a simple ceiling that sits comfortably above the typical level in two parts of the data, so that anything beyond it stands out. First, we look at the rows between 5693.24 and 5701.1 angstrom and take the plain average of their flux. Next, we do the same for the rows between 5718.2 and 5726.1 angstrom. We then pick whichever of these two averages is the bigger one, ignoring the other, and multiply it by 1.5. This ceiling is 27.5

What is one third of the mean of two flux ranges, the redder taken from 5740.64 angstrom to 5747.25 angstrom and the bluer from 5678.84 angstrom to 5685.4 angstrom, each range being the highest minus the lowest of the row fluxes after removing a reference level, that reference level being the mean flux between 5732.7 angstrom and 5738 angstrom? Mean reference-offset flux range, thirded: 2.21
